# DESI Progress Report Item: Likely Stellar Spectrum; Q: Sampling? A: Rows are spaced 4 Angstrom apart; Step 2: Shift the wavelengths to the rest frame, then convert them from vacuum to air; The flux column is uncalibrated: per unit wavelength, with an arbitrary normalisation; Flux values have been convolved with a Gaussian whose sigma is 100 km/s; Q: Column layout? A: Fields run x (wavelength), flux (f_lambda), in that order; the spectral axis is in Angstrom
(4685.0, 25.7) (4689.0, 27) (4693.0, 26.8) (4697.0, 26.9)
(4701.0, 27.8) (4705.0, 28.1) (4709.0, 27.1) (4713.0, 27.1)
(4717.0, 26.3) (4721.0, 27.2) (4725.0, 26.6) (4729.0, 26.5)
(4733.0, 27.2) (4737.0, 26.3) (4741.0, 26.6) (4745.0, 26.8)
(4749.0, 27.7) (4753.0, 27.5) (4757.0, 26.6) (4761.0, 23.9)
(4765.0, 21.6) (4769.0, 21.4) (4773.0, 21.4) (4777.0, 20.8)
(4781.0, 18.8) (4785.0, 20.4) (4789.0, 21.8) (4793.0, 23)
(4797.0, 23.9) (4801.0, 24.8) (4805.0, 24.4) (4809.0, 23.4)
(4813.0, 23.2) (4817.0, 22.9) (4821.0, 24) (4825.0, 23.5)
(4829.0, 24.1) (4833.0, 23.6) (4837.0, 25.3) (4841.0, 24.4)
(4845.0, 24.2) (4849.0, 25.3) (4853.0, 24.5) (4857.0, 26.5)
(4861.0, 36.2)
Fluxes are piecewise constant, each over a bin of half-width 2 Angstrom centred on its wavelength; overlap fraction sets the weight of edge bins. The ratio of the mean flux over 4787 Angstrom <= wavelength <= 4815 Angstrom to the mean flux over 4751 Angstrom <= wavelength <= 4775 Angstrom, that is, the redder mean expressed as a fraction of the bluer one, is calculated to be 0.99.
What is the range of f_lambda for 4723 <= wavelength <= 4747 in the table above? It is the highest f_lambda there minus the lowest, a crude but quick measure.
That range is 0.9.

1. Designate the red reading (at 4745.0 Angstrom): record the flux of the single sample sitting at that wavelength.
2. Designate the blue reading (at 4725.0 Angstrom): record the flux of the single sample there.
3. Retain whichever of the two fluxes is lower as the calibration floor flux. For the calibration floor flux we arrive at 26.6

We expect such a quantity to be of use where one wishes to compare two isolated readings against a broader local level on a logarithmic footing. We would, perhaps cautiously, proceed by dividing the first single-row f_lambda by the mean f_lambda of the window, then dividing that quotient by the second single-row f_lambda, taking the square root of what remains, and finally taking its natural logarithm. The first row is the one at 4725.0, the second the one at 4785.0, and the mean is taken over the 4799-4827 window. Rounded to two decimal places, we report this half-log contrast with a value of -1.45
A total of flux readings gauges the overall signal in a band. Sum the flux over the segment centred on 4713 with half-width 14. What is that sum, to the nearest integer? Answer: 190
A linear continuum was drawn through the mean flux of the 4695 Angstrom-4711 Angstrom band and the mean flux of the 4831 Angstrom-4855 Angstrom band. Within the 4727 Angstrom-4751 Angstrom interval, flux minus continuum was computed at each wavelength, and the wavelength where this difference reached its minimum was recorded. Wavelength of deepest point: 4737.0 Angstrom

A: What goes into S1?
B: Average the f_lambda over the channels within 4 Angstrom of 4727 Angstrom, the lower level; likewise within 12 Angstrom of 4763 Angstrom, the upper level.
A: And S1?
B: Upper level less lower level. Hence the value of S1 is -2.8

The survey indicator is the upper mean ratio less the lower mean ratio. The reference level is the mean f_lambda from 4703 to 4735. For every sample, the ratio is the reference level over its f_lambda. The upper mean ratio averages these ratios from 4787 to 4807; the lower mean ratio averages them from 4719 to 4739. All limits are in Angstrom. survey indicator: 0.14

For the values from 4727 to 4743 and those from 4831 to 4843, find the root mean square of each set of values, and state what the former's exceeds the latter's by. 2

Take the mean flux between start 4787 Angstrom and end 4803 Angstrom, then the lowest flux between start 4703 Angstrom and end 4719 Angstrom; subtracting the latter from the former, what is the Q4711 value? -3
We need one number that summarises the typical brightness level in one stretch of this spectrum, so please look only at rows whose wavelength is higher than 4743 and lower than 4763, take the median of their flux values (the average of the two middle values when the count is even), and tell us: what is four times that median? 107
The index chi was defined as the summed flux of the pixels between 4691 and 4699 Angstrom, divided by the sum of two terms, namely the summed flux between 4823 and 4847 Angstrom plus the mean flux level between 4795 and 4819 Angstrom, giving 0.32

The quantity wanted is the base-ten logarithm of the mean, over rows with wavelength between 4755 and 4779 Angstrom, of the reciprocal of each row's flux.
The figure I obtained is -1.35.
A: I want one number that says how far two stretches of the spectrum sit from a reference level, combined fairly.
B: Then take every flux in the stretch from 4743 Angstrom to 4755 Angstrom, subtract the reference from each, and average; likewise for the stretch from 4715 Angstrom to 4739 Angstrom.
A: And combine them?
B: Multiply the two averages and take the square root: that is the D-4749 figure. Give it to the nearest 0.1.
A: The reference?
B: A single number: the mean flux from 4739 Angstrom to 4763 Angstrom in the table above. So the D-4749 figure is 0.4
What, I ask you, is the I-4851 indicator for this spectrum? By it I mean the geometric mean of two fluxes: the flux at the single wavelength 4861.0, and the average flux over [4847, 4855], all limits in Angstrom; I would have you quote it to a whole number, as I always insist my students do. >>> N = 30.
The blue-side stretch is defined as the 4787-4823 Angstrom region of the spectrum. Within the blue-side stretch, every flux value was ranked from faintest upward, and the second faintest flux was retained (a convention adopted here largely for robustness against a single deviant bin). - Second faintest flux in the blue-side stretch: 22.9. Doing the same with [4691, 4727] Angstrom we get 26.6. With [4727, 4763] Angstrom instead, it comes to 26.3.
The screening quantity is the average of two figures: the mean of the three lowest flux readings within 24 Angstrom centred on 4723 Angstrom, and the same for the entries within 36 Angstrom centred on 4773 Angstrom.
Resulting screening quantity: 23.2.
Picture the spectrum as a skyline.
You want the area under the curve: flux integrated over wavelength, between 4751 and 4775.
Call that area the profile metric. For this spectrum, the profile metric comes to 570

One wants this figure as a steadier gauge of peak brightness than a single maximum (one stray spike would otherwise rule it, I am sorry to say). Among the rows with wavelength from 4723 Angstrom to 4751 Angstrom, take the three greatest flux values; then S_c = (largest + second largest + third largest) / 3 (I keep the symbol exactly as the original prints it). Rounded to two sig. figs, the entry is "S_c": 27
